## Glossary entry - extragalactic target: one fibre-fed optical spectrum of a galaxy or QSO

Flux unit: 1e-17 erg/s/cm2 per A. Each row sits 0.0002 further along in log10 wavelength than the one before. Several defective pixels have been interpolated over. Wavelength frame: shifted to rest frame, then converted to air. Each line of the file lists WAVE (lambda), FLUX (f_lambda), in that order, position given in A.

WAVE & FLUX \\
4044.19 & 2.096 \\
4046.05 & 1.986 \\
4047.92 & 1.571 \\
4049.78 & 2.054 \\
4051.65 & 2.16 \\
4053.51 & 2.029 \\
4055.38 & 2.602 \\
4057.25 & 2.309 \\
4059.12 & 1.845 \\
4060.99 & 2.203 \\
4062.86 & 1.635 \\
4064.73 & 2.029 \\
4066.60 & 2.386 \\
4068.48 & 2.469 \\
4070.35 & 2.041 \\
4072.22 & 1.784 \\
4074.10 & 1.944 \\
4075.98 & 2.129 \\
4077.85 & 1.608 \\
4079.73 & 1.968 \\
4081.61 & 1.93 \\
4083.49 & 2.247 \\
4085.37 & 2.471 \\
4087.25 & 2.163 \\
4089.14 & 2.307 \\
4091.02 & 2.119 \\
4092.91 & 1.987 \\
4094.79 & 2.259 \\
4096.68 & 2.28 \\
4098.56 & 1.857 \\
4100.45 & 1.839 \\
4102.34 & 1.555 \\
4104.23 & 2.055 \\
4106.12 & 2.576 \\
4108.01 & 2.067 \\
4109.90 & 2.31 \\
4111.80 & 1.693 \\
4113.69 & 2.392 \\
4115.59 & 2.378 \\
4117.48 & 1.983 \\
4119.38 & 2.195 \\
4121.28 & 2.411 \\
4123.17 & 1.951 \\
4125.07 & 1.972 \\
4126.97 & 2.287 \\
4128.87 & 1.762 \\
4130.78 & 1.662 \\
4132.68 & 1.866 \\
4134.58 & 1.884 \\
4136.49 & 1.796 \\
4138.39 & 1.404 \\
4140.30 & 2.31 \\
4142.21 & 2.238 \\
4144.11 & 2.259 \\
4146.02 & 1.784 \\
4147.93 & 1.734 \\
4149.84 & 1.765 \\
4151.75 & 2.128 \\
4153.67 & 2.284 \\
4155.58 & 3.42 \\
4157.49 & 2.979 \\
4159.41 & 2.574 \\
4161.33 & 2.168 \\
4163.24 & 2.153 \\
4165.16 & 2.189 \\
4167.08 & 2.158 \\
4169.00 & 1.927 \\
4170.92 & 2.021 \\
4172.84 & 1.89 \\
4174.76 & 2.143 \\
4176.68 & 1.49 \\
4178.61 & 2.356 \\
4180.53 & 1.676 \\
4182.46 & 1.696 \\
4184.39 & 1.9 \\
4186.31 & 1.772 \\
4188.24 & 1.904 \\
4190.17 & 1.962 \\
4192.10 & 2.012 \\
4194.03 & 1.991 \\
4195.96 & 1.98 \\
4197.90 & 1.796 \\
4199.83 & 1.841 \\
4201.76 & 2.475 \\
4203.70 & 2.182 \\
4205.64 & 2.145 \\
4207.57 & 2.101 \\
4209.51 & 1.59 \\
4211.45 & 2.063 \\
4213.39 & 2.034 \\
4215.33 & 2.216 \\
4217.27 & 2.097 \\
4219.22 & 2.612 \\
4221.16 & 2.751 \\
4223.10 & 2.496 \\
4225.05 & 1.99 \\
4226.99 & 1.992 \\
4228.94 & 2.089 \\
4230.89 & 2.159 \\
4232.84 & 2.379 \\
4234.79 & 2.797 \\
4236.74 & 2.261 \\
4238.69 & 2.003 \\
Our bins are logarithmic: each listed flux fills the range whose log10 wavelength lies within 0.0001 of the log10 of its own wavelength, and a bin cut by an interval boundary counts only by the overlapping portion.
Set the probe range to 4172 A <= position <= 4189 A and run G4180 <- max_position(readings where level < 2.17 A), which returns 4188.24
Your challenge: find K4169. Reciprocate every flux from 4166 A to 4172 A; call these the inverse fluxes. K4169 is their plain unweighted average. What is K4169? 0.492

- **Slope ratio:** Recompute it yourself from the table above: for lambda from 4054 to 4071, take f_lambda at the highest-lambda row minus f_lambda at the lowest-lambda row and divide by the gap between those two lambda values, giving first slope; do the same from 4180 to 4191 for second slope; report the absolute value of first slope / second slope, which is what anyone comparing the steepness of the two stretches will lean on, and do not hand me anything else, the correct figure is 1.3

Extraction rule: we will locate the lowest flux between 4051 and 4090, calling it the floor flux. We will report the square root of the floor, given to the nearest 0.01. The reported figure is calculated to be 1.27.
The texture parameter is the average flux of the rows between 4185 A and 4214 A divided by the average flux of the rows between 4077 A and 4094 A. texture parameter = 0.95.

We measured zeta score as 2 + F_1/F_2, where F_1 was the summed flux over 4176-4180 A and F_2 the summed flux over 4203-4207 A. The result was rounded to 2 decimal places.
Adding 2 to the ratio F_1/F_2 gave 2.89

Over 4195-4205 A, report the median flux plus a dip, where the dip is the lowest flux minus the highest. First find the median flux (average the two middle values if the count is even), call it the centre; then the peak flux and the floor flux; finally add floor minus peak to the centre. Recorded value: 1.30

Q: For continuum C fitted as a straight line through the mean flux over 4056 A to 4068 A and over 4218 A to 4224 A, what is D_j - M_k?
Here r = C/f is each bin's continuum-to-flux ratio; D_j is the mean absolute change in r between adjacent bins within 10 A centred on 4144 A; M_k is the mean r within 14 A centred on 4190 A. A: -1.21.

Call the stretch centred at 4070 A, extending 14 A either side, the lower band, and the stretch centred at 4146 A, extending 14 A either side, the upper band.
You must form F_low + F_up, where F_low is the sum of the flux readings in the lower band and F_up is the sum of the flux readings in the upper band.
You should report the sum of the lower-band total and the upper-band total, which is 63.0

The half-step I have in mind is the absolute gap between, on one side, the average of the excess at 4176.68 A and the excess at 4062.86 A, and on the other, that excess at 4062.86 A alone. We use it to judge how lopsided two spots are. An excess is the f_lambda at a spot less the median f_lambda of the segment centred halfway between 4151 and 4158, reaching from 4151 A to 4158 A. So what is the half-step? 0.07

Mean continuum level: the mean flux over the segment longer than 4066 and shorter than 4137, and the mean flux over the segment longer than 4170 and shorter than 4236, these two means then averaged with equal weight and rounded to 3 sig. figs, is 2.07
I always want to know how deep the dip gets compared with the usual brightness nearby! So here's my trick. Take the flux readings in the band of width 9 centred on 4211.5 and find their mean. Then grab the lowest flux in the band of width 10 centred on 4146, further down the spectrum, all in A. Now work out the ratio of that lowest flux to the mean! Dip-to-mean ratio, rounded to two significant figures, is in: 0.87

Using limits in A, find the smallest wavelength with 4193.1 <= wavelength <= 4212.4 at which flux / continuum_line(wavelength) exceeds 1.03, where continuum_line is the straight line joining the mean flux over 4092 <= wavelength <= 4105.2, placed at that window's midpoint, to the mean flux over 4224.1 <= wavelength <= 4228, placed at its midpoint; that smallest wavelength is 4201.76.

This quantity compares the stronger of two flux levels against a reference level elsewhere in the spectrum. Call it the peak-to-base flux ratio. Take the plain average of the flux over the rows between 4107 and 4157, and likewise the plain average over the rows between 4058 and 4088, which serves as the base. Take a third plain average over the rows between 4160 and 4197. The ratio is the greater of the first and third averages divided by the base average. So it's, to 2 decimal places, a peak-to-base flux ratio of 1.01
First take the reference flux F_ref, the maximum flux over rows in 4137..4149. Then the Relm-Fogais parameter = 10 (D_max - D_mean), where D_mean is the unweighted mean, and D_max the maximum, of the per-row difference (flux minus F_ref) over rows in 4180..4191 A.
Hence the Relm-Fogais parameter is 1.4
